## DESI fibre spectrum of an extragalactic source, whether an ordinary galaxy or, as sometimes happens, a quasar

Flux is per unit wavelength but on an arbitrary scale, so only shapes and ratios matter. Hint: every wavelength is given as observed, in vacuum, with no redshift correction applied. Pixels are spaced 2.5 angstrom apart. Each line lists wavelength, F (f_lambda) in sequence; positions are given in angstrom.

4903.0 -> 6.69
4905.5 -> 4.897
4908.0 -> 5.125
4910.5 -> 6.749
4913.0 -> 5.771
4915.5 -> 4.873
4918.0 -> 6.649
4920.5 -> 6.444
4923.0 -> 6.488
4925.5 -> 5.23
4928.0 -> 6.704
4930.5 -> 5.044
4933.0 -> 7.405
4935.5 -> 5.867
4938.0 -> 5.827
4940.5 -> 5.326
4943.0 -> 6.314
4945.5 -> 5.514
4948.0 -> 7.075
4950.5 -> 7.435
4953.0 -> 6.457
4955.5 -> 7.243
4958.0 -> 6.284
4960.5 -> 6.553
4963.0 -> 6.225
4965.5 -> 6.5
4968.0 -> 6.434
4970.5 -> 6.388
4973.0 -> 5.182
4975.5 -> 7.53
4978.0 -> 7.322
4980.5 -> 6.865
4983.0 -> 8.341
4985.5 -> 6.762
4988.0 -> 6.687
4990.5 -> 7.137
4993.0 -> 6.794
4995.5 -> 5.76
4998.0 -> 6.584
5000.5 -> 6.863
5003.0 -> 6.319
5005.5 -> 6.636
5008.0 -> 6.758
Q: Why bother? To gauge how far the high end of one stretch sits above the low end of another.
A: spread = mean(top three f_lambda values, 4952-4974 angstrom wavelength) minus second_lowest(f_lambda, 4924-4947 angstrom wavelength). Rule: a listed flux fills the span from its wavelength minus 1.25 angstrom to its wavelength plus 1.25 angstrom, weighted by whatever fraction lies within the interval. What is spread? 1.5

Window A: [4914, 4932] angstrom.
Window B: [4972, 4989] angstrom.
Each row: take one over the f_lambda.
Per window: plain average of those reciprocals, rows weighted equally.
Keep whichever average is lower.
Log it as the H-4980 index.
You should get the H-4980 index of 0.146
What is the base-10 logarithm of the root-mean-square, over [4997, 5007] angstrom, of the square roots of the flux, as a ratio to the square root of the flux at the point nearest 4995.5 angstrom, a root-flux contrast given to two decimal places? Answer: 0.03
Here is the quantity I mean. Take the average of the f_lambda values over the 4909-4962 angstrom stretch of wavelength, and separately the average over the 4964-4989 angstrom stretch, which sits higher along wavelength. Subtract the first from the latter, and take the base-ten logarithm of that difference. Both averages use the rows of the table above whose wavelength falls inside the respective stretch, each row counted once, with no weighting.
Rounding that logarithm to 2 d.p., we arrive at -0.26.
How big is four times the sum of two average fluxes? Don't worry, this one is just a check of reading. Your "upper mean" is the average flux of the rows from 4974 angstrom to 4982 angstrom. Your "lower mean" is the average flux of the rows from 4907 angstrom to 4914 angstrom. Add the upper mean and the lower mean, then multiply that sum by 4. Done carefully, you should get 52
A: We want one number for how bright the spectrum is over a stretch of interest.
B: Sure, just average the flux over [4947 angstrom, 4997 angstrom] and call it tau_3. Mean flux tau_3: 6.7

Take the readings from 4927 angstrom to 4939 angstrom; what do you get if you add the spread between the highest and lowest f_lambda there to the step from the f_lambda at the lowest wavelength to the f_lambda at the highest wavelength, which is 1.5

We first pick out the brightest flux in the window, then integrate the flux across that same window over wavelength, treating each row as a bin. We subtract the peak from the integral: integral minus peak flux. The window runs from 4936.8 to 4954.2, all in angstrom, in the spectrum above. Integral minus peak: 102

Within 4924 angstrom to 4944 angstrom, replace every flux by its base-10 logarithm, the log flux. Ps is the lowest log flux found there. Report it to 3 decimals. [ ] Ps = 0.703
